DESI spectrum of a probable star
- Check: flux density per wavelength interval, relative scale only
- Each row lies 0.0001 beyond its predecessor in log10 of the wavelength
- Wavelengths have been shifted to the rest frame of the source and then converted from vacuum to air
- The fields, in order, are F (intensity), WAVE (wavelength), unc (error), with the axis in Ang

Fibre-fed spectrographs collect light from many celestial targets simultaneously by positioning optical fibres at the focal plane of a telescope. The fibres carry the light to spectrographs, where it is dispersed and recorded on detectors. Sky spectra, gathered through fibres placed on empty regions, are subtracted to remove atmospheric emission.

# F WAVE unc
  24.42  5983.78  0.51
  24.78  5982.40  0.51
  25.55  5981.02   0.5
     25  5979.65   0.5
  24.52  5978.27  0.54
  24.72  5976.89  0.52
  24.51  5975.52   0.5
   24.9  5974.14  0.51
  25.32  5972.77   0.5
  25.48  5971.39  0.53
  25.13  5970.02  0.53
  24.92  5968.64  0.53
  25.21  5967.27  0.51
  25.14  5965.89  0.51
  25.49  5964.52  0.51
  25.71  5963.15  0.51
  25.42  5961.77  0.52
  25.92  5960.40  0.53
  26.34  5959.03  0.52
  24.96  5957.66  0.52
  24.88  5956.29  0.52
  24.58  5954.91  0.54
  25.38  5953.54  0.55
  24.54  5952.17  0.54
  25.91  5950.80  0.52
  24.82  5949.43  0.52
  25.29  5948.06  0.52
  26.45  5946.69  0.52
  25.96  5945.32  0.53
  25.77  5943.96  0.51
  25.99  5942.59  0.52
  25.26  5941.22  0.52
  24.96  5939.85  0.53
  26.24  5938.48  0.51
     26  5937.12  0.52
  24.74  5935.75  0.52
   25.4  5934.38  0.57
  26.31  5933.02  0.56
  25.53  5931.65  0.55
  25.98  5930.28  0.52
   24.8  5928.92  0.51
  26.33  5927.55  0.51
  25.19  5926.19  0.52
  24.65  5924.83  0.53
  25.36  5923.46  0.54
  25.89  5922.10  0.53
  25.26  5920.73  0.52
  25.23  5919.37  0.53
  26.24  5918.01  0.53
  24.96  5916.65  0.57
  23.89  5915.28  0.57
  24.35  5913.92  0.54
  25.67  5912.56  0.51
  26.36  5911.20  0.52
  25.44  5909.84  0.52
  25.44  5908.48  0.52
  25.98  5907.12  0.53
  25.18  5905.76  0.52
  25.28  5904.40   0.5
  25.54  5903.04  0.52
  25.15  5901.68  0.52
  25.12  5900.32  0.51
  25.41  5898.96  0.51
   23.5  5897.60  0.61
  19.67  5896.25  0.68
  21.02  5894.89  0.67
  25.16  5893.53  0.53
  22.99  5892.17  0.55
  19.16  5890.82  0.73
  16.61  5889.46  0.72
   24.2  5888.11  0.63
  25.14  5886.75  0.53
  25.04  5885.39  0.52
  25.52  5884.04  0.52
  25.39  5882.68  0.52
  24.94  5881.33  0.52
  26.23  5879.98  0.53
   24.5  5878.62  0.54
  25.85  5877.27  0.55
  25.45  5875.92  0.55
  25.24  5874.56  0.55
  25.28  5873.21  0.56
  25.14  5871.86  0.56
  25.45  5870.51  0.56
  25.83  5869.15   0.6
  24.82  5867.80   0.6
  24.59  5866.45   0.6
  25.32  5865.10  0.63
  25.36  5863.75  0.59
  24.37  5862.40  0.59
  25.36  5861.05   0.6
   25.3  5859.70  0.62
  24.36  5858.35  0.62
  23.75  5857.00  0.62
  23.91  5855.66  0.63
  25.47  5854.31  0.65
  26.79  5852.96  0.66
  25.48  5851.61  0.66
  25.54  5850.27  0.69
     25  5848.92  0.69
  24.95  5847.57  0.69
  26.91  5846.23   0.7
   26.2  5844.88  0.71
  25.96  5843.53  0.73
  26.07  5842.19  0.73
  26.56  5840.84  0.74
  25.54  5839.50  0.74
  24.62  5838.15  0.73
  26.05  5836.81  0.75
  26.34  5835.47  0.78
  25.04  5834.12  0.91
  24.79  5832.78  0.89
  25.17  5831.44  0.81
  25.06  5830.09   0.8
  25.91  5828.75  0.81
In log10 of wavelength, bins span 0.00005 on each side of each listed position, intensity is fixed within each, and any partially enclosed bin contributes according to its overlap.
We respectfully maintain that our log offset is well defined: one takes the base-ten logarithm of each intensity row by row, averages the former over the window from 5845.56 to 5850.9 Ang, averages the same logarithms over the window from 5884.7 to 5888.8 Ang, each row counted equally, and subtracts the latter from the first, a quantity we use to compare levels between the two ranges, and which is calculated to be 0.014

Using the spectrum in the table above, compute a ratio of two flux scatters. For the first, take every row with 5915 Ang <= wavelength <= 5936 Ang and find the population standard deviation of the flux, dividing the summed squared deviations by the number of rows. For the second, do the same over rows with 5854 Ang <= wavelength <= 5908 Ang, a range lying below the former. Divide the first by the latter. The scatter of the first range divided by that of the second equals 0.34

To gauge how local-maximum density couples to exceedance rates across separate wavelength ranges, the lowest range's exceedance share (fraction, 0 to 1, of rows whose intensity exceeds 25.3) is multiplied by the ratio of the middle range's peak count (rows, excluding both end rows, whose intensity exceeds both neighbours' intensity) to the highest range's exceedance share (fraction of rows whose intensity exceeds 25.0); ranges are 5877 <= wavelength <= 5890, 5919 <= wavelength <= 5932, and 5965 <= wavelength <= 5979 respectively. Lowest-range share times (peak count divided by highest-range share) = 2.4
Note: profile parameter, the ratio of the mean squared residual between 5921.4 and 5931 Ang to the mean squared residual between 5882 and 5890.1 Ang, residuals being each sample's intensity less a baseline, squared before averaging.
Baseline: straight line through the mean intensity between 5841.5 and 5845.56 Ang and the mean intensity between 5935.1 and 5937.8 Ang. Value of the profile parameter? 0.02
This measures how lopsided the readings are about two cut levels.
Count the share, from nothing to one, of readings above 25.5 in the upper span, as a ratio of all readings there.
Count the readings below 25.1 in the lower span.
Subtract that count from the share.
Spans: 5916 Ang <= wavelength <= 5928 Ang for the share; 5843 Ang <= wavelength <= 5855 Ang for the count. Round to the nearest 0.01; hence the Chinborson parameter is -1.67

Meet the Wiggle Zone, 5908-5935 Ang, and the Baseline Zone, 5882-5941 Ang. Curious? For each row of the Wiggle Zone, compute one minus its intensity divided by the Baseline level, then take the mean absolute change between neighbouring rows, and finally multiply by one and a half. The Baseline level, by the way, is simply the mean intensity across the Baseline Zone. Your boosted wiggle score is 0.049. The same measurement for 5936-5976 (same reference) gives 0.032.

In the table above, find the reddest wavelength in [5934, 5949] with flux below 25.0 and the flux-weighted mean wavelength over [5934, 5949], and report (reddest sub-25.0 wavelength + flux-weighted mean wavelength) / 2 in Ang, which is 5940.6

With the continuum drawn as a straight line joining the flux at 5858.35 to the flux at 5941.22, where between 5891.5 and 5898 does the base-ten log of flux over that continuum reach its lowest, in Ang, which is 5896.25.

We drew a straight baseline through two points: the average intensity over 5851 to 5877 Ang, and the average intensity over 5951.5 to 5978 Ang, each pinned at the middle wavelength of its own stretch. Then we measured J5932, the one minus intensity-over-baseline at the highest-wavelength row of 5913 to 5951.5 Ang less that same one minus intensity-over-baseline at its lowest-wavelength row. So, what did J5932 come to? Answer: -0.06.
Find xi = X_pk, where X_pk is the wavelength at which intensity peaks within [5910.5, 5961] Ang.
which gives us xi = 5946.69 Ang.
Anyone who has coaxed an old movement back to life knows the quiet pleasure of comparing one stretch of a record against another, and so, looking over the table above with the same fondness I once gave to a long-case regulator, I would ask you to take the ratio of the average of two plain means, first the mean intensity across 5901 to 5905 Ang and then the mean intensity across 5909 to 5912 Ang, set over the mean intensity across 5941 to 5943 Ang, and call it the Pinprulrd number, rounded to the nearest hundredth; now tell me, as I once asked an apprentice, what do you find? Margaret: 1.00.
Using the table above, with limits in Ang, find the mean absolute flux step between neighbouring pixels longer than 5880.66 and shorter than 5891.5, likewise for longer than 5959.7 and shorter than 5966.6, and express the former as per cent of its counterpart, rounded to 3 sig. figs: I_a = 514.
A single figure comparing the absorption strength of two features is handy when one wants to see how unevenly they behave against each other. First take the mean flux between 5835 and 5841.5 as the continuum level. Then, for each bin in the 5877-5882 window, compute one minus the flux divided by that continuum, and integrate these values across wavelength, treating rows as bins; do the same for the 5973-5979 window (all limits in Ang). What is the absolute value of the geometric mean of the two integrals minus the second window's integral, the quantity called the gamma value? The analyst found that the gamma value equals 0.10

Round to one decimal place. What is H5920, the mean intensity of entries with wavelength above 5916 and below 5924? 25.5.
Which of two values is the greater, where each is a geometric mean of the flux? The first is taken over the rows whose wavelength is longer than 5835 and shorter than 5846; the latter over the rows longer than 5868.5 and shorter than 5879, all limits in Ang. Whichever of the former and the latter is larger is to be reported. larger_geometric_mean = 25.91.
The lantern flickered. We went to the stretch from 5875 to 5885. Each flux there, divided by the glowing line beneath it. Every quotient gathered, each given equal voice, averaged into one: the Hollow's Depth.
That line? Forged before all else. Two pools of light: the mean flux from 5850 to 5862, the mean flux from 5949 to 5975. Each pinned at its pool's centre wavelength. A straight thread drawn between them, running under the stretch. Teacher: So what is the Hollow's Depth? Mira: 1.01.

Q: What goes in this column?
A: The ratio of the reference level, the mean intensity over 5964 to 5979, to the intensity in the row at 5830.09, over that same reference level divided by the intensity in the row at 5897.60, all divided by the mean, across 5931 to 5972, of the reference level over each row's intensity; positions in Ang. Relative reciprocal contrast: 0.95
